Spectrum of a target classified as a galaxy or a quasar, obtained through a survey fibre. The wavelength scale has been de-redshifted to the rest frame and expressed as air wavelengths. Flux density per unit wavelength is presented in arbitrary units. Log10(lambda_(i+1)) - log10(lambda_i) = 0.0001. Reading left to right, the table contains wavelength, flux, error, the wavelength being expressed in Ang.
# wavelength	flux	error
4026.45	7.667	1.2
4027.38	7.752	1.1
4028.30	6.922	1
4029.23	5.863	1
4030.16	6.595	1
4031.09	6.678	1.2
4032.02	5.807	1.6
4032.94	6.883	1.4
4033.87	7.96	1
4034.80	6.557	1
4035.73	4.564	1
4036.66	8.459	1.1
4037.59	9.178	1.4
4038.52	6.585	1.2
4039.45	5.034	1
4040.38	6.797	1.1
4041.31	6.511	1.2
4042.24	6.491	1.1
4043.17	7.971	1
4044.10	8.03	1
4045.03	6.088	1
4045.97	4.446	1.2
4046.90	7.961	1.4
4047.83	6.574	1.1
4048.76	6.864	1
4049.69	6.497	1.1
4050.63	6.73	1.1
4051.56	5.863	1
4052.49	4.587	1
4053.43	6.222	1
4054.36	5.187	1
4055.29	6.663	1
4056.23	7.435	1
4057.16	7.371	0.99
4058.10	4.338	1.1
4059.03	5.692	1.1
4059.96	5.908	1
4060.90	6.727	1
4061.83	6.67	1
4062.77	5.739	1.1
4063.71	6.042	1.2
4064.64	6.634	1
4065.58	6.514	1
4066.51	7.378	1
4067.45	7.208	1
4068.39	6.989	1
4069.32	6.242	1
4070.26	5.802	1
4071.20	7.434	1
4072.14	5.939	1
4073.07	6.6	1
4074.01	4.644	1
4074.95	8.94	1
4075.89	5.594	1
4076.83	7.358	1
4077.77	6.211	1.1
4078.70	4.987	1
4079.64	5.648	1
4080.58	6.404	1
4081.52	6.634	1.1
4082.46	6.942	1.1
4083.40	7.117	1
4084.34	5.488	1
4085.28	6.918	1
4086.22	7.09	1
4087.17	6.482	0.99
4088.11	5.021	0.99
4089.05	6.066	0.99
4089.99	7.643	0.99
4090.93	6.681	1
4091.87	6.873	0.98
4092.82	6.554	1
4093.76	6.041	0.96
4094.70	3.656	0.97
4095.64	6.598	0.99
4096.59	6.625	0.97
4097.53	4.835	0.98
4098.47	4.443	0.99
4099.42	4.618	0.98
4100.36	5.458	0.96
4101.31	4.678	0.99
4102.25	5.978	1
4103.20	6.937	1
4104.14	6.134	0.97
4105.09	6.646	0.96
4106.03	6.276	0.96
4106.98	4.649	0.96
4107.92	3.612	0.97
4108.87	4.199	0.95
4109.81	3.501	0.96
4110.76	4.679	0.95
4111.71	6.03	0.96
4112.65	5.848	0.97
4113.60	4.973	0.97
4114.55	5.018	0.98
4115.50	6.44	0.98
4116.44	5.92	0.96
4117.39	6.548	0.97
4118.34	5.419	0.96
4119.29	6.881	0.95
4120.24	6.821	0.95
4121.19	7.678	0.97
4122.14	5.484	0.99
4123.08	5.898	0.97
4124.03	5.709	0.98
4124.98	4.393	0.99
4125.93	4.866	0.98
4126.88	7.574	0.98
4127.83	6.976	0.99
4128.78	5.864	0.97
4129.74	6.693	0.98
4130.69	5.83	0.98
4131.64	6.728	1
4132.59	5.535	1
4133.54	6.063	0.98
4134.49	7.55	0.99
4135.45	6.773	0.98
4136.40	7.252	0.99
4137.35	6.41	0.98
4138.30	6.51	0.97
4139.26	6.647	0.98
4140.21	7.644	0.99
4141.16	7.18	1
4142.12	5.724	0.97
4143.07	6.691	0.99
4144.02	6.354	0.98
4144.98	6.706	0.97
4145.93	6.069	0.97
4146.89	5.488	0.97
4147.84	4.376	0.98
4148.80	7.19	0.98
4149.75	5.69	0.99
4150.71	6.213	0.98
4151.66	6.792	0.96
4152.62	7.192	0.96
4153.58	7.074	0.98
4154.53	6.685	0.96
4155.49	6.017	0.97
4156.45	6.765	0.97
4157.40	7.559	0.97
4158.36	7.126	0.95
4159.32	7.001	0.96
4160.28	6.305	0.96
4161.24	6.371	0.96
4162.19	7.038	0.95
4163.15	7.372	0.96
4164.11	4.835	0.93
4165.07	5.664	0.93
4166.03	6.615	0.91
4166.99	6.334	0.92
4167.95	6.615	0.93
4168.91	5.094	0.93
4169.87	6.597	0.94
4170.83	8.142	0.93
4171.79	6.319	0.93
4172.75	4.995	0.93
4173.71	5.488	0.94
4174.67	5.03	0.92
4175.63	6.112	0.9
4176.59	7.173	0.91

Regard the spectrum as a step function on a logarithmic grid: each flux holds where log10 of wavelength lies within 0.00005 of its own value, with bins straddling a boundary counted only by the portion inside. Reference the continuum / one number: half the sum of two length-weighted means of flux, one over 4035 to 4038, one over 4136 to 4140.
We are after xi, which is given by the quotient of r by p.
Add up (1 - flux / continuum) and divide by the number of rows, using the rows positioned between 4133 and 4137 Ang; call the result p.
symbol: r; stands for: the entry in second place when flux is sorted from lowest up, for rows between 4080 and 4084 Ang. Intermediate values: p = 0.02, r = 6.634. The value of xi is 406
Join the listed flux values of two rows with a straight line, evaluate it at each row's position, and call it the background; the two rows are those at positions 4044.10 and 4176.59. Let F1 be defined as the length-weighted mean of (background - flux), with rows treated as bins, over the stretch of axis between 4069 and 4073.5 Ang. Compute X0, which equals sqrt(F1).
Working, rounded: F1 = 1.4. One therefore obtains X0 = 1.20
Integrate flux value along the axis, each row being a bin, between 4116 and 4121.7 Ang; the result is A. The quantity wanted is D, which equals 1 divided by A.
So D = 0.0269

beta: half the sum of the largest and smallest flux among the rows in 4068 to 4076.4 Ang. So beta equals 6.79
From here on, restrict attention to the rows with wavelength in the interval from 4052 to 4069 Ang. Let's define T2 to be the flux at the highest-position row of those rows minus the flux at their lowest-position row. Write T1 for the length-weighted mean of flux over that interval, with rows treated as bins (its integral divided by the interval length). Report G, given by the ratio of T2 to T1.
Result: 0.4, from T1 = 6.30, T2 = 2.4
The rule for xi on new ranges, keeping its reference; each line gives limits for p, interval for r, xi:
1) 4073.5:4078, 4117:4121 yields 97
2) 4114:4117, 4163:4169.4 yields 29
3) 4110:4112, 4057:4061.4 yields 24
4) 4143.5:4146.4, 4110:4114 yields 54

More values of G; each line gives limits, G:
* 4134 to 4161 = -0.2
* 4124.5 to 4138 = 0.3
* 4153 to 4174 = -0.2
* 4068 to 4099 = -0.4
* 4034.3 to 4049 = 0.0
